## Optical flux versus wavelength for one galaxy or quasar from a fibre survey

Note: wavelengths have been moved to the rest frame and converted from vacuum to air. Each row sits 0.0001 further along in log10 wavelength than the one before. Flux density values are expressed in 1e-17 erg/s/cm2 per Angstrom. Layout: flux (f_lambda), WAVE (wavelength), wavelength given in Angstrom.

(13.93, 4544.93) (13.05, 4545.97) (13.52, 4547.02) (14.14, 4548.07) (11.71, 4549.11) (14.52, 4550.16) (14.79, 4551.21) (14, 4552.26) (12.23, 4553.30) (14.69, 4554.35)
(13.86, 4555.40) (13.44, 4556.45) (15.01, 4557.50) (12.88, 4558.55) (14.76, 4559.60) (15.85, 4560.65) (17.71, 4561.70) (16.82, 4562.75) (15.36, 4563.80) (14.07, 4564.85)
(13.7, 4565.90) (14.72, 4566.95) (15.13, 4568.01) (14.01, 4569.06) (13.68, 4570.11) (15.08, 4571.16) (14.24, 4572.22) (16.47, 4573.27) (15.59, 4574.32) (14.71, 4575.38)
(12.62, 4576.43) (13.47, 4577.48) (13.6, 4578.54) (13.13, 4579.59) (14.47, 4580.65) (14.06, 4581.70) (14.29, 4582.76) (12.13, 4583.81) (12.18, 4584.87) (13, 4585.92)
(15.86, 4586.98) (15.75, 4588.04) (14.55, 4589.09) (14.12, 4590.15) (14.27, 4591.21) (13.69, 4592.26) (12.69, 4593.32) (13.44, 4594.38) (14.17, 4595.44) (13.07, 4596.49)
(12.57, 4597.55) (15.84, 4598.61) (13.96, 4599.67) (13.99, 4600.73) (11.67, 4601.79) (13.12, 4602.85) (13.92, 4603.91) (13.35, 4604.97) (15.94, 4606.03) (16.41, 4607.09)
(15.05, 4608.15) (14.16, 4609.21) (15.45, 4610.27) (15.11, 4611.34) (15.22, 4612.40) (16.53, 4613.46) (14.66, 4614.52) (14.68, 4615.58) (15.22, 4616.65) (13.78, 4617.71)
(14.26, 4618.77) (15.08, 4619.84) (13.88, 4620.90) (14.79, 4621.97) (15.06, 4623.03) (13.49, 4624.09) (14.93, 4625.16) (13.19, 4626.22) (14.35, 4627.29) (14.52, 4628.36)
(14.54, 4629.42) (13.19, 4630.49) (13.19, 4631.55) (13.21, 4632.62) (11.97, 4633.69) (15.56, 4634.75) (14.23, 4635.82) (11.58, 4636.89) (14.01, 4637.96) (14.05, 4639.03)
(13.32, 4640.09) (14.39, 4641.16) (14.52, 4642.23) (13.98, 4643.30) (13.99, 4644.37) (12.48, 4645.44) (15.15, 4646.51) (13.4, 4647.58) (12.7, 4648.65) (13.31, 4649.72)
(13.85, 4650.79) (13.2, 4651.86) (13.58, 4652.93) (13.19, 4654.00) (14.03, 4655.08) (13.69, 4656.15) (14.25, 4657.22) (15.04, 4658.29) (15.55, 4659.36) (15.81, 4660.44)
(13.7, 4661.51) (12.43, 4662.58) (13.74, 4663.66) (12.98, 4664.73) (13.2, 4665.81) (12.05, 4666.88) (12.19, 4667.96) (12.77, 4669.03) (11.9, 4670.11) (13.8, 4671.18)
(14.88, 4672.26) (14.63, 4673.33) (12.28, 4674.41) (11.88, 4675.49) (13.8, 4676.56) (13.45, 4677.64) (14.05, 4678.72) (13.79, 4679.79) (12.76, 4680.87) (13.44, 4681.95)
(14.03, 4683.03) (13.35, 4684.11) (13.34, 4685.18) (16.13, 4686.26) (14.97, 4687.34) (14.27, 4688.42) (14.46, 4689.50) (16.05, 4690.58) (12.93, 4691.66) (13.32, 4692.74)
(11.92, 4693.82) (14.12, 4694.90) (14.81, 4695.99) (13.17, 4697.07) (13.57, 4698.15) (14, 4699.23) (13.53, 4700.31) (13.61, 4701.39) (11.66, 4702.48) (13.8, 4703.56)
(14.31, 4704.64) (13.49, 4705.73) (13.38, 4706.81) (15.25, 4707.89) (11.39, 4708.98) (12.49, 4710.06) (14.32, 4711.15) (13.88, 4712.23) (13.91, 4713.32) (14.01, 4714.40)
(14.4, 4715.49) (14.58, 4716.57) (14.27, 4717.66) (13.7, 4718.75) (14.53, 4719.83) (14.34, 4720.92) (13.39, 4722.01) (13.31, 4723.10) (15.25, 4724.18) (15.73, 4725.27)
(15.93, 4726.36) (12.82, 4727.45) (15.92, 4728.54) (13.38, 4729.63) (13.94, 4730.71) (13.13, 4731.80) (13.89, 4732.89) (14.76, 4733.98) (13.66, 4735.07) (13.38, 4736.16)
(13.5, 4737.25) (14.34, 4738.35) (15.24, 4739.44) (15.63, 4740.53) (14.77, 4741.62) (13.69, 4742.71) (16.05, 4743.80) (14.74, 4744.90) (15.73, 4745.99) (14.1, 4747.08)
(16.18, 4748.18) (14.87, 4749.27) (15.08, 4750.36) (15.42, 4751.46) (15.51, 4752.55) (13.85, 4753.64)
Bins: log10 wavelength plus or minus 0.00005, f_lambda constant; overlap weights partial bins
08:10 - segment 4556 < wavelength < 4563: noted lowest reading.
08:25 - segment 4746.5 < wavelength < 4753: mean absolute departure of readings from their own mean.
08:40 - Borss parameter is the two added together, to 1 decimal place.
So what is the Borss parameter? 13.4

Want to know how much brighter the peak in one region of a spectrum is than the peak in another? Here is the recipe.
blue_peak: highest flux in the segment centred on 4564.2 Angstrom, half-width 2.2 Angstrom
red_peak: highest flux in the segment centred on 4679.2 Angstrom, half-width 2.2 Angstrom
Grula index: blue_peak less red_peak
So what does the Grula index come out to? 2.8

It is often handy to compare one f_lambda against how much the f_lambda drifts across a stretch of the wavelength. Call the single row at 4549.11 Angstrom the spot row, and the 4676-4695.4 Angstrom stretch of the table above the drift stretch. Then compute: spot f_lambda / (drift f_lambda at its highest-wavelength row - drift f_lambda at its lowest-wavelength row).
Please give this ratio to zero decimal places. 37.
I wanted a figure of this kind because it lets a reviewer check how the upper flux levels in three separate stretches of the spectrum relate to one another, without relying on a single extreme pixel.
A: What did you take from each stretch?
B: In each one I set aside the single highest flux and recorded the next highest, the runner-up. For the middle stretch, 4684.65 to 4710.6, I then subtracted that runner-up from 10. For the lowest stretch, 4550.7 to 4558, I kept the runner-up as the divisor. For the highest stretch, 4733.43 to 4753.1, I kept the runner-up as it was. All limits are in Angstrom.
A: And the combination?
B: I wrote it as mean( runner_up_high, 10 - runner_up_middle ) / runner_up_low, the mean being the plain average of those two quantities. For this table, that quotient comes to 0.34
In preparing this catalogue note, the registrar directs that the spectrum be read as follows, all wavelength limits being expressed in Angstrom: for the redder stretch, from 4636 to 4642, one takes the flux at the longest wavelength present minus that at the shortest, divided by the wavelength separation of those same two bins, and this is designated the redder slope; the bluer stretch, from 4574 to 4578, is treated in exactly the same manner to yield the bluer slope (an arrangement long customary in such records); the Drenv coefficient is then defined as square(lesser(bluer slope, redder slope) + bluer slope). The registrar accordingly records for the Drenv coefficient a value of 1.8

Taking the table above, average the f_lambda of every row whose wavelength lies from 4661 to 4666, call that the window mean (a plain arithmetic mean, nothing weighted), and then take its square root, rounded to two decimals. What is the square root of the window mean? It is 3.63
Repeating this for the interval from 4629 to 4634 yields 3.64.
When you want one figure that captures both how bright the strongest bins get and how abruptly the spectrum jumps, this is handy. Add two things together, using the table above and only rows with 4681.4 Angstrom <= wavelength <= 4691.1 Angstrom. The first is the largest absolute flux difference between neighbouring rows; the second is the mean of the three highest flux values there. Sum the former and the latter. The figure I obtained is 18.5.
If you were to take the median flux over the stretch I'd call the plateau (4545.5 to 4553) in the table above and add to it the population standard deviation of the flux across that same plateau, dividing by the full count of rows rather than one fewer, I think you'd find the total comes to 15.0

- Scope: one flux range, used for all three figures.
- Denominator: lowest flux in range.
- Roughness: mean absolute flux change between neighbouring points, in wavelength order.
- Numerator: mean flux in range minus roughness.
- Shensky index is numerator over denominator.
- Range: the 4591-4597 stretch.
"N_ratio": 1.00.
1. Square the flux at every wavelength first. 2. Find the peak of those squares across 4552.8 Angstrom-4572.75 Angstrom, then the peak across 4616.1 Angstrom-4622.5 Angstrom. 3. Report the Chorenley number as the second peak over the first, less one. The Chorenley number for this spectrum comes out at -0.3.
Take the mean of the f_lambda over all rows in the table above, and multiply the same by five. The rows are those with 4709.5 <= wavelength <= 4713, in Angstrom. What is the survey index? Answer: 68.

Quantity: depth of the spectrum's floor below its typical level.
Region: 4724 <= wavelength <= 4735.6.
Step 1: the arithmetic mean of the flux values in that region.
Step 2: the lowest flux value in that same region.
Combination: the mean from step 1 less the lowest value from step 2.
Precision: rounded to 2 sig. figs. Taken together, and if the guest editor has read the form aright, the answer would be 1.6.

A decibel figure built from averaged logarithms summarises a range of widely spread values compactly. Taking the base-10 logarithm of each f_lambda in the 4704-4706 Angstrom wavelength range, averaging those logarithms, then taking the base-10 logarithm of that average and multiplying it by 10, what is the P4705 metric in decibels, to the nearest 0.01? 0.58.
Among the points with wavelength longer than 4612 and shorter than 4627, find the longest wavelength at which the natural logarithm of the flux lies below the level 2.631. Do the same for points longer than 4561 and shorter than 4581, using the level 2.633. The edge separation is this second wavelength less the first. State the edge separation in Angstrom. -46.6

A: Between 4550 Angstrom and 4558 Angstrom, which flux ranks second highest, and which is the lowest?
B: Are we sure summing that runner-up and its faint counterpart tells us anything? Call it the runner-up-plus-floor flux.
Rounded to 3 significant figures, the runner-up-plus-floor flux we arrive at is 27.0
